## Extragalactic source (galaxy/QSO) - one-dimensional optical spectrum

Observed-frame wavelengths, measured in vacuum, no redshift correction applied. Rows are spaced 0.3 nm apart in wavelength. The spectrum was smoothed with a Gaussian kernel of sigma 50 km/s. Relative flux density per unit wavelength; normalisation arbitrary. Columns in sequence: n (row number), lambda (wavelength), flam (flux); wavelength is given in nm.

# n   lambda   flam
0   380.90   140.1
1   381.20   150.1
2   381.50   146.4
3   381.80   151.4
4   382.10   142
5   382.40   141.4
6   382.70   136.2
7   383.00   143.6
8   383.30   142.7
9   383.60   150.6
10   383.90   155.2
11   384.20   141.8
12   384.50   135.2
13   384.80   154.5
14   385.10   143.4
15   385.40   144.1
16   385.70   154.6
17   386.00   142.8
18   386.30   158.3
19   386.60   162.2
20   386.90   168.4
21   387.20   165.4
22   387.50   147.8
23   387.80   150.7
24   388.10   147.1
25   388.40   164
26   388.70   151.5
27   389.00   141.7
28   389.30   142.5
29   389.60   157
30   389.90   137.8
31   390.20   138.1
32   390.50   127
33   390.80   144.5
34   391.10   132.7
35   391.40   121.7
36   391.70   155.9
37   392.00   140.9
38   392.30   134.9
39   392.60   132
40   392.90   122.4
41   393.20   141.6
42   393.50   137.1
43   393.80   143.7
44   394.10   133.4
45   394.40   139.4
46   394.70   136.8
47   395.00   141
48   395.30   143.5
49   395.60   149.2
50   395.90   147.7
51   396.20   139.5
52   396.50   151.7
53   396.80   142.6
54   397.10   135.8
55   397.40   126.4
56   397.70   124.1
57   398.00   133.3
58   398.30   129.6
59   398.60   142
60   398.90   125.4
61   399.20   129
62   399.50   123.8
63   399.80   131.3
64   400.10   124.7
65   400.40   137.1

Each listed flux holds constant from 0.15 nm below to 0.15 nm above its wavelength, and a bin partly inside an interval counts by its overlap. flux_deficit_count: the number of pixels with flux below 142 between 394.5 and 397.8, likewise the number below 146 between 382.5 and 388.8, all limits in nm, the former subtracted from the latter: 2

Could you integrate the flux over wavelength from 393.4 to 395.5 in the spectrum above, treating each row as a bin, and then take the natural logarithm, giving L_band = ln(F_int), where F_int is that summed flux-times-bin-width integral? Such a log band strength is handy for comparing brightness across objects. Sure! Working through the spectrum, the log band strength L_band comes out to 5.68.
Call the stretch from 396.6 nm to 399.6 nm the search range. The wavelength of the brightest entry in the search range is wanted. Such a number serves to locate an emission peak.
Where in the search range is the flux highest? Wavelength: 396.80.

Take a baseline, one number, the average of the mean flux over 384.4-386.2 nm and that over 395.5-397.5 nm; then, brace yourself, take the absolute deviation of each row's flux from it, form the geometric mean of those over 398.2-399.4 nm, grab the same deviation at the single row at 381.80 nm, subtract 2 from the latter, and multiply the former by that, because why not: 51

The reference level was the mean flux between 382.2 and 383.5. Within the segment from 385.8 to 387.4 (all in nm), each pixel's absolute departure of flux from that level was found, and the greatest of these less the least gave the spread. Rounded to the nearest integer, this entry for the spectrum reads 26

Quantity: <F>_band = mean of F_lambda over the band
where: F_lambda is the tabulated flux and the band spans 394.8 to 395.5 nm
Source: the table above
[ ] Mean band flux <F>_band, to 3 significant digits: 142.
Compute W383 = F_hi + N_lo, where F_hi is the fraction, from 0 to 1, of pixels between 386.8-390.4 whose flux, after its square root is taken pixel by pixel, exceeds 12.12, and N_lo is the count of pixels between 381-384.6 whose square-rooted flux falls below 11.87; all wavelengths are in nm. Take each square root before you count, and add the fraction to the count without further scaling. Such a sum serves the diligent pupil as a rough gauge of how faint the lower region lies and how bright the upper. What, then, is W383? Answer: 2.7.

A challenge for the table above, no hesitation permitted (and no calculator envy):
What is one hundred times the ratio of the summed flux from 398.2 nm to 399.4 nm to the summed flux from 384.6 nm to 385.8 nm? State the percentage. 88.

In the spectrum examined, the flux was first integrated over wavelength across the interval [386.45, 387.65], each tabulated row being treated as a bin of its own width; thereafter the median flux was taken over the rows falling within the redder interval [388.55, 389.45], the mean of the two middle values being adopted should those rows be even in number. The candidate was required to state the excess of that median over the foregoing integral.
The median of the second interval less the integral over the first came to -51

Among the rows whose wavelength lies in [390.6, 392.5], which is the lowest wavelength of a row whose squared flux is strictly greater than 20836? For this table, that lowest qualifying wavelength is 390.80 nm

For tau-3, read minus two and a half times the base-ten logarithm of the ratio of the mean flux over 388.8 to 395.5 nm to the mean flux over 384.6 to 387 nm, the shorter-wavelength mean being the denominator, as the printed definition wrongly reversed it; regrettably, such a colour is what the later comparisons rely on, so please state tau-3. 0.11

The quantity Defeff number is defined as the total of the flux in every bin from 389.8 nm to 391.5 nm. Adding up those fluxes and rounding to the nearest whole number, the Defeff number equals 802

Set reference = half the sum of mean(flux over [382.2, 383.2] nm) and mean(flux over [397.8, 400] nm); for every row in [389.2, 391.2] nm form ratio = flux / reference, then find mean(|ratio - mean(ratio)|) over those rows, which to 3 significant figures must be 0.0510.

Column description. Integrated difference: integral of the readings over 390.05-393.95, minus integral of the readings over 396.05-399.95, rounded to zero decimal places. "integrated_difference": 11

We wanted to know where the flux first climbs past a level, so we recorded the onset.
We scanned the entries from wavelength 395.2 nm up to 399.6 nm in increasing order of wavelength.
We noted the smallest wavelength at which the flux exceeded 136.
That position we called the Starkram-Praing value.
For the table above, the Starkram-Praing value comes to 395.30 nm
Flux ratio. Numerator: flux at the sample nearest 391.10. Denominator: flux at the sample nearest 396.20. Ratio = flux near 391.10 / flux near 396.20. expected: 0.95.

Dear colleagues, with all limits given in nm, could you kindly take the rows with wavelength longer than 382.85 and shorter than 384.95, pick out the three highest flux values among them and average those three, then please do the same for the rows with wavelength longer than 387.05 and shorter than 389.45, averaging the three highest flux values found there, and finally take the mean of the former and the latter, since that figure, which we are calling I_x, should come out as 157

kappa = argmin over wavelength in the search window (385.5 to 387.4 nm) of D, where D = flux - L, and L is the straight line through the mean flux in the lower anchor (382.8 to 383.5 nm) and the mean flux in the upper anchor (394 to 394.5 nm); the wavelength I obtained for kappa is 386.00 nm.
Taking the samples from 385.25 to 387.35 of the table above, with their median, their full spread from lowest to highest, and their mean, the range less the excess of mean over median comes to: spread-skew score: 27.4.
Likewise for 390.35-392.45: 32.3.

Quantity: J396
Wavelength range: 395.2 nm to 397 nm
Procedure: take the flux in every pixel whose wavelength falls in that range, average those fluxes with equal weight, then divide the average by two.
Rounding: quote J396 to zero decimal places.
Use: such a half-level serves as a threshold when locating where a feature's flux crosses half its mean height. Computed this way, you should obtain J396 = 73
